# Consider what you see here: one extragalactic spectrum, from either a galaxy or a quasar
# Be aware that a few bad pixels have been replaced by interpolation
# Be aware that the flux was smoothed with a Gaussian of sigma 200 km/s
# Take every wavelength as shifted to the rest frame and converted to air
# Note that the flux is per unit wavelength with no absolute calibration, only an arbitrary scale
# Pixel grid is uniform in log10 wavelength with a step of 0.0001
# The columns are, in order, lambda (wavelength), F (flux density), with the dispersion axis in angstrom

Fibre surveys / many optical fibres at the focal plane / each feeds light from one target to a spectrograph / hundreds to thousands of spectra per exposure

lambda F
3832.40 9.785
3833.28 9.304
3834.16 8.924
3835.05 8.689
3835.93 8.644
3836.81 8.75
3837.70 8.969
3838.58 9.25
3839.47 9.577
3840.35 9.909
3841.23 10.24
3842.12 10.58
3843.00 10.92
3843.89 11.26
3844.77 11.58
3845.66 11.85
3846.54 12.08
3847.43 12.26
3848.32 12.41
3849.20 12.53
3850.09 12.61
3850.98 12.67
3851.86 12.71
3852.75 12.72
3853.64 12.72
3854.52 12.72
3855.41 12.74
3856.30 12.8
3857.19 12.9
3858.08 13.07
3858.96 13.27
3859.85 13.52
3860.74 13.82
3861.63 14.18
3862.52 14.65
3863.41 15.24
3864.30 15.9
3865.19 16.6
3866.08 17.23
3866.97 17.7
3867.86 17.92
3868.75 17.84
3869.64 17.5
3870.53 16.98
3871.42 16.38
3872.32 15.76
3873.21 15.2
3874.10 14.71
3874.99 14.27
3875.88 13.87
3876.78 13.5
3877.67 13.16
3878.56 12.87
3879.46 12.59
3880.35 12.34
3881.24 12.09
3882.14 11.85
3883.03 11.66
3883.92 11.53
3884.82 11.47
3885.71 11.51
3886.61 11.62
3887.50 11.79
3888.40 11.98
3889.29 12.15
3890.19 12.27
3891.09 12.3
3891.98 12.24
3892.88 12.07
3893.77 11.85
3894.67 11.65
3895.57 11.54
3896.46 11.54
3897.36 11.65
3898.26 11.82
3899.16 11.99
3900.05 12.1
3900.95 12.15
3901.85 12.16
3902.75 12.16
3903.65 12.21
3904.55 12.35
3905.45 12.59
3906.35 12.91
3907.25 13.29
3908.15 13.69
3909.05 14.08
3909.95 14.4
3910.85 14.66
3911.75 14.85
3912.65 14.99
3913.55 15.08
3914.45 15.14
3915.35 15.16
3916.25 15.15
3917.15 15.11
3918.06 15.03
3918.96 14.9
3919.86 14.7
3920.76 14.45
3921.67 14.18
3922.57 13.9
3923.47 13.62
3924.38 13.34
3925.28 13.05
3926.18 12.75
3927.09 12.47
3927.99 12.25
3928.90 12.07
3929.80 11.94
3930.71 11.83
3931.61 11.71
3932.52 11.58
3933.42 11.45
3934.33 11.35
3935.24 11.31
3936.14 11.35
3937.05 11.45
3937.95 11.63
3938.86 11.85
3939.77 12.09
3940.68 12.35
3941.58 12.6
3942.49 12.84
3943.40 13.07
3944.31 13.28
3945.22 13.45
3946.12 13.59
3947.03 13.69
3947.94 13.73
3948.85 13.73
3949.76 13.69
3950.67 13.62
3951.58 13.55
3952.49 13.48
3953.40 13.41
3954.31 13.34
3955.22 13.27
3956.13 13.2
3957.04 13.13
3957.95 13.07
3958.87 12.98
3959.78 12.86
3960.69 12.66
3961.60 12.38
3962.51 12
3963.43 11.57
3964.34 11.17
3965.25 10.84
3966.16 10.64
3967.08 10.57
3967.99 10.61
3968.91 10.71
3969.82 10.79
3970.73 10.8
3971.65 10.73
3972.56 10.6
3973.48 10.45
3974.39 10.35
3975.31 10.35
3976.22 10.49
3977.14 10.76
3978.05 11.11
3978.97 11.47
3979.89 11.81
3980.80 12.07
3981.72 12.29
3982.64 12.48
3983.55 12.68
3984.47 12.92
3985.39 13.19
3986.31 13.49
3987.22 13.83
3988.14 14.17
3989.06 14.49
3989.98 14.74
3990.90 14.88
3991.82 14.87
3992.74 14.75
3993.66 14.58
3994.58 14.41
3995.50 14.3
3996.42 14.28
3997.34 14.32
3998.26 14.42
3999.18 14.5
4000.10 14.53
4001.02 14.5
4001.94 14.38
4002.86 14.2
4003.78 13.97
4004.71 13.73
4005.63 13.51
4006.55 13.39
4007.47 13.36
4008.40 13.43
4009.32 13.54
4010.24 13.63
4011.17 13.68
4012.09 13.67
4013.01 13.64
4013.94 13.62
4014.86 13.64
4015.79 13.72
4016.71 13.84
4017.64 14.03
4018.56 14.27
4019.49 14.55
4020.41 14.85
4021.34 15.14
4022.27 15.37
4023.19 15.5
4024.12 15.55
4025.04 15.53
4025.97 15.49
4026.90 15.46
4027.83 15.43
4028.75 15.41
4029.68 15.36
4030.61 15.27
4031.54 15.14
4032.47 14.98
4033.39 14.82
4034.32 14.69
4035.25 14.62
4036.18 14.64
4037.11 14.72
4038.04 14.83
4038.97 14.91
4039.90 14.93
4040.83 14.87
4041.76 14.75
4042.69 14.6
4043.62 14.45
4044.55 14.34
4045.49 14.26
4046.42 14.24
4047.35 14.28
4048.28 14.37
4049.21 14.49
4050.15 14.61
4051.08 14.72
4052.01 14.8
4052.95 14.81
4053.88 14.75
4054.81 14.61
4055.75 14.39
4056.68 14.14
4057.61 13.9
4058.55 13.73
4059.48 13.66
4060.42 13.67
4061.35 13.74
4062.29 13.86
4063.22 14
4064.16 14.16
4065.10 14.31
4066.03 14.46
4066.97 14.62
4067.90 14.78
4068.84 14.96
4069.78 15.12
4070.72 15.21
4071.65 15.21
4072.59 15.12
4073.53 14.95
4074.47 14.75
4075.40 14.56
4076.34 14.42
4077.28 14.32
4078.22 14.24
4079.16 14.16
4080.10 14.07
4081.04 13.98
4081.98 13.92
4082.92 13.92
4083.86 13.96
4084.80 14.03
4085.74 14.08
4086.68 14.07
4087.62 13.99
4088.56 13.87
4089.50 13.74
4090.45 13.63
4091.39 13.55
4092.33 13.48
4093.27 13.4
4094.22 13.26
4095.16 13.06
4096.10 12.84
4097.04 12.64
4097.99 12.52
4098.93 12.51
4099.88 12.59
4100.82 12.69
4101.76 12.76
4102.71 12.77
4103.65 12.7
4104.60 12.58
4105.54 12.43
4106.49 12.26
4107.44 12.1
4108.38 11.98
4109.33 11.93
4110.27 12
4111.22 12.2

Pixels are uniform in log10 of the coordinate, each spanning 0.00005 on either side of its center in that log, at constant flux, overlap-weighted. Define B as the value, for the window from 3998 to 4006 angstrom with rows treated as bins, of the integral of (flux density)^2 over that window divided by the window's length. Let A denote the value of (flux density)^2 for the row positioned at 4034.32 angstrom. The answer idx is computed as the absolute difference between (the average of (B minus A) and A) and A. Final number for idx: 115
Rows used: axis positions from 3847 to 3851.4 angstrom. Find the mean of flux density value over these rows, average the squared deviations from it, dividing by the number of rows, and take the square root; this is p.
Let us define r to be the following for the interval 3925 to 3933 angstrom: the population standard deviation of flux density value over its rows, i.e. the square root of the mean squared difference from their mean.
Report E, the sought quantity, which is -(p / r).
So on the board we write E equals -0.3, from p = 0.15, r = 0.46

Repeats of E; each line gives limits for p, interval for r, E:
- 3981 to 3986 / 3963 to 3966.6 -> -0.9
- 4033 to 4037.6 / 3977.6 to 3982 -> -0.2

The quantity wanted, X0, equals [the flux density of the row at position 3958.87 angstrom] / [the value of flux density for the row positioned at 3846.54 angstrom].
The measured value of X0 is 1.07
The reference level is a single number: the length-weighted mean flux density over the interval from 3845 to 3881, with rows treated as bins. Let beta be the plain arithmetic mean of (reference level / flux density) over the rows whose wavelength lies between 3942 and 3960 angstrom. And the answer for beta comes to 1.06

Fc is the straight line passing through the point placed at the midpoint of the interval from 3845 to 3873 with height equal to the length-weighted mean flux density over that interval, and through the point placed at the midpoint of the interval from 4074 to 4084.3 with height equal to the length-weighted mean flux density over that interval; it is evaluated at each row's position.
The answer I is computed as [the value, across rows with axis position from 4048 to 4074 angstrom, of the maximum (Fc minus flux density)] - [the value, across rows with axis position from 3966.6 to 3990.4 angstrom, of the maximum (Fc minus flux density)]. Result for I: -3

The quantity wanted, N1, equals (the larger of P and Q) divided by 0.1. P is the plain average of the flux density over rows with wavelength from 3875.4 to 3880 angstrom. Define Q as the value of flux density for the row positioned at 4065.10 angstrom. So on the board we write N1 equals 143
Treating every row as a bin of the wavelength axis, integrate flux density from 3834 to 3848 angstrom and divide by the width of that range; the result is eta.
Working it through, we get 10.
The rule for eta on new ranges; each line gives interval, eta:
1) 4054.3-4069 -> 14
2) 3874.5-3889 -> 12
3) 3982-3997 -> 14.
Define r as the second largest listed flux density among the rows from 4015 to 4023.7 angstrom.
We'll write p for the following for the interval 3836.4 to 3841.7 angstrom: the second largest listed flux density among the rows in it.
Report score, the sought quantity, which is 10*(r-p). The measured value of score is 55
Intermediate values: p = 9.909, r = 15.37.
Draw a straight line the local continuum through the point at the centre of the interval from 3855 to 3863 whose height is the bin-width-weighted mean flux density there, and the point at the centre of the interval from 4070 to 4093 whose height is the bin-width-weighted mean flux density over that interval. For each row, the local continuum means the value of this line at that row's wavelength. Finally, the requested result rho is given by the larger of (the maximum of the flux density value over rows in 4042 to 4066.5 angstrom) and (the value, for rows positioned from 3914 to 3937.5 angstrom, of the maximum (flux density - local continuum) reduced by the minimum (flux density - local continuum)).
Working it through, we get 14.8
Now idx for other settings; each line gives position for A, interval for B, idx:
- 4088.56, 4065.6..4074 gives 81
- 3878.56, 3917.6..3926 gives 66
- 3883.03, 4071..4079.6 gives 29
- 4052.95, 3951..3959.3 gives 131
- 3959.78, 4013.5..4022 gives 64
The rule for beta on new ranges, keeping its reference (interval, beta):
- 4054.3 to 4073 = 0.98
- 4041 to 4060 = 0.98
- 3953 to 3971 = 1.19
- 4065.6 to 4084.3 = 0.97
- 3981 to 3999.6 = 1.01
